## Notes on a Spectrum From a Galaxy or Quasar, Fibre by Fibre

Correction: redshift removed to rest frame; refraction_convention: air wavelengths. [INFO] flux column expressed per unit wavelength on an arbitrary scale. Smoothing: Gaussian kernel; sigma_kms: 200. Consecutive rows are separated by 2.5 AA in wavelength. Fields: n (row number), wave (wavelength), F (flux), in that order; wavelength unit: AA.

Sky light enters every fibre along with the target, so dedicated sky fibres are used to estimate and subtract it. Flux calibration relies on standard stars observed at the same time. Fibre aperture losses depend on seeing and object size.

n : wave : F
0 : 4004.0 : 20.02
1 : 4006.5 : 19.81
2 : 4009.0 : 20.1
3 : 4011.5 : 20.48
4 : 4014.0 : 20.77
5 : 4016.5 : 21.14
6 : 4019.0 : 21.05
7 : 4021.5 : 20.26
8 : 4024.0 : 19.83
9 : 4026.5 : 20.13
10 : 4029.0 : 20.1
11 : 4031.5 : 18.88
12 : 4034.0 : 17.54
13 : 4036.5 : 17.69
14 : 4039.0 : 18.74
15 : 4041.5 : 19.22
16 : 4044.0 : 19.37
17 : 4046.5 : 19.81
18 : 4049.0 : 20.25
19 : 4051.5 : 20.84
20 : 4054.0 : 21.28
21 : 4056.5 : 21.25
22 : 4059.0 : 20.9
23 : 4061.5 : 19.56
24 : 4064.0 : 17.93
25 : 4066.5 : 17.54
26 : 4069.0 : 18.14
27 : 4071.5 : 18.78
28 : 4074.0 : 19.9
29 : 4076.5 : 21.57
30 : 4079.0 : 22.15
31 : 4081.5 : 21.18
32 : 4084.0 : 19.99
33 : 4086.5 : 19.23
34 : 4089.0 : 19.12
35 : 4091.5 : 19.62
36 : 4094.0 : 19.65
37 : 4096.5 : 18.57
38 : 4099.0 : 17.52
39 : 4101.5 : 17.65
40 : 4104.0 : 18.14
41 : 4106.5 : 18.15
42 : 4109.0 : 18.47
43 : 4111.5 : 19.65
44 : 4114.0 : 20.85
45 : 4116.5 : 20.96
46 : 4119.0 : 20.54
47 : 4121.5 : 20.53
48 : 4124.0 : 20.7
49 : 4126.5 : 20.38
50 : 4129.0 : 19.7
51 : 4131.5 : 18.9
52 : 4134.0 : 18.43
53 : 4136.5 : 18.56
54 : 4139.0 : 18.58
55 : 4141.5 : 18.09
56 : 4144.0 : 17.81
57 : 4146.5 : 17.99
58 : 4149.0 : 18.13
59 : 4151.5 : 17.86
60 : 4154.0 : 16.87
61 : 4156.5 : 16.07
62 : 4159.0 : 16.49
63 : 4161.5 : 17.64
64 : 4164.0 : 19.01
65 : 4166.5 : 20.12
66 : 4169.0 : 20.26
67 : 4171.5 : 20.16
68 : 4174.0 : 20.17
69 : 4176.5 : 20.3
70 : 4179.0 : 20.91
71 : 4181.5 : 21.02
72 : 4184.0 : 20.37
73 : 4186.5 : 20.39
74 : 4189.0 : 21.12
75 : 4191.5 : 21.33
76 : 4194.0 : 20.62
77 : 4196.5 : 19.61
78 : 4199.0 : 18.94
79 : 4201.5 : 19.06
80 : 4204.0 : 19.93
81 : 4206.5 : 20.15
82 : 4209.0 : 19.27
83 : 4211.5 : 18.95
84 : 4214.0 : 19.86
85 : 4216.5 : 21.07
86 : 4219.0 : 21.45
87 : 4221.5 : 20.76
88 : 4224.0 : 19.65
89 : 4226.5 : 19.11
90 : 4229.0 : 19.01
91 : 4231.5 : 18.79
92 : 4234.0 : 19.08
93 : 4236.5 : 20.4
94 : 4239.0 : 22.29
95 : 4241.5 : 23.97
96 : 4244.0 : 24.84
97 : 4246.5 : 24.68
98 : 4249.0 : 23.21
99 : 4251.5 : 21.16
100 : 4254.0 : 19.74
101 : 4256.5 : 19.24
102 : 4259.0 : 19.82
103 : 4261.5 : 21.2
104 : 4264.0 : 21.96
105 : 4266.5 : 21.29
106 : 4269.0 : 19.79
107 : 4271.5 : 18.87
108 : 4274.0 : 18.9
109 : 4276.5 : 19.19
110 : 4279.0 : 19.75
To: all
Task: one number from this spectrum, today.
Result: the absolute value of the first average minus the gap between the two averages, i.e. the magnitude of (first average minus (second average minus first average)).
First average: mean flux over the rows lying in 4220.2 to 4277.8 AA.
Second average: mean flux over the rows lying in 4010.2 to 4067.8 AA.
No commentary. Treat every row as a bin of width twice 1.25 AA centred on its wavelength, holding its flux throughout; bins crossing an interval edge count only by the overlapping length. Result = 21.7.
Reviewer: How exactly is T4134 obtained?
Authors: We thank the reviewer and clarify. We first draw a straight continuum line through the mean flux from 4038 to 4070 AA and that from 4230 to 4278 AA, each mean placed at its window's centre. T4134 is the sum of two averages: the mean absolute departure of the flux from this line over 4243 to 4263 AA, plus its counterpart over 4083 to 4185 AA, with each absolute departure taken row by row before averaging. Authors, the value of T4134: 3.1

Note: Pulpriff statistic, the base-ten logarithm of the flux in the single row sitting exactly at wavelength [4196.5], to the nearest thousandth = 1.292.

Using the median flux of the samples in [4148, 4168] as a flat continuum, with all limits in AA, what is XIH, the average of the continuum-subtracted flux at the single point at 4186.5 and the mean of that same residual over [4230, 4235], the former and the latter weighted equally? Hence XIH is 1.9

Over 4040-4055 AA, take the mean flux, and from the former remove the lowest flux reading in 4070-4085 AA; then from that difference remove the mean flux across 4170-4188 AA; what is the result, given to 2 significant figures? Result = -19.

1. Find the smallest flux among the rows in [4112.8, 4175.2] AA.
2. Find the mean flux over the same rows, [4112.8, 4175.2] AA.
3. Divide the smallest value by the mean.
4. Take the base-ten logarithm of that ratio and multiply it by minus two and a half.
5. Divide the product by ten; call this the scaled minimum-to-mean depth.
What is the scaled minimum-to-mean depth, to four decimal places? 0.0181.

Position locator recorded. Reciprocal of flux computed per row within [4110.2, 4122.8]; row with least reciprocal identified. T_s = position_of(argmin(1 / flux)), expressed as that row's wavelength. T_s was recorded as 4116.5 AA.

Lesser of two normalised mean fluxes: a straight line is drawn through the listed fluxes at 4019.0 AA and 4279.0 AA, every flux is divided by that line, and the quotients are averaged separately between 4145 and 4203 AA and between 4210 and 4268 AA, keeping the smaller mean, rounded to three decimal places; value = 0.953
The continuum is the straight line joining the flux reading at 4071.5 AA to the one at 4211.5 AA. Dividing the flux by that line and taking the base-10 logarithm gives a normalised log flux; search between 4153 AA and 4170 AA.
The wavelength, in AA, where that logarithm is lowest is 4156.5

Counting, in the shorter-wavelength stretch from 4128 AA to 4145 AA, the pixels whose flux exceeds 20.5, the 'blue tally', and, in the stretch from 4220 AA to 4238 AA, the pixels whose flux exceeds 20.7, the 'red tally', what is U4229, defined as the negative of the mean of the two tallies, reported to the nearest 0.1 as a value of -0.5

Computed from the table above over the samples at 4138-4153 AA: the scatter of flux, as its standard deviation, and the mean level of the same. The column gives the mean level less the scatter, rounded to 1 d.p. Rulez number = 17.8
